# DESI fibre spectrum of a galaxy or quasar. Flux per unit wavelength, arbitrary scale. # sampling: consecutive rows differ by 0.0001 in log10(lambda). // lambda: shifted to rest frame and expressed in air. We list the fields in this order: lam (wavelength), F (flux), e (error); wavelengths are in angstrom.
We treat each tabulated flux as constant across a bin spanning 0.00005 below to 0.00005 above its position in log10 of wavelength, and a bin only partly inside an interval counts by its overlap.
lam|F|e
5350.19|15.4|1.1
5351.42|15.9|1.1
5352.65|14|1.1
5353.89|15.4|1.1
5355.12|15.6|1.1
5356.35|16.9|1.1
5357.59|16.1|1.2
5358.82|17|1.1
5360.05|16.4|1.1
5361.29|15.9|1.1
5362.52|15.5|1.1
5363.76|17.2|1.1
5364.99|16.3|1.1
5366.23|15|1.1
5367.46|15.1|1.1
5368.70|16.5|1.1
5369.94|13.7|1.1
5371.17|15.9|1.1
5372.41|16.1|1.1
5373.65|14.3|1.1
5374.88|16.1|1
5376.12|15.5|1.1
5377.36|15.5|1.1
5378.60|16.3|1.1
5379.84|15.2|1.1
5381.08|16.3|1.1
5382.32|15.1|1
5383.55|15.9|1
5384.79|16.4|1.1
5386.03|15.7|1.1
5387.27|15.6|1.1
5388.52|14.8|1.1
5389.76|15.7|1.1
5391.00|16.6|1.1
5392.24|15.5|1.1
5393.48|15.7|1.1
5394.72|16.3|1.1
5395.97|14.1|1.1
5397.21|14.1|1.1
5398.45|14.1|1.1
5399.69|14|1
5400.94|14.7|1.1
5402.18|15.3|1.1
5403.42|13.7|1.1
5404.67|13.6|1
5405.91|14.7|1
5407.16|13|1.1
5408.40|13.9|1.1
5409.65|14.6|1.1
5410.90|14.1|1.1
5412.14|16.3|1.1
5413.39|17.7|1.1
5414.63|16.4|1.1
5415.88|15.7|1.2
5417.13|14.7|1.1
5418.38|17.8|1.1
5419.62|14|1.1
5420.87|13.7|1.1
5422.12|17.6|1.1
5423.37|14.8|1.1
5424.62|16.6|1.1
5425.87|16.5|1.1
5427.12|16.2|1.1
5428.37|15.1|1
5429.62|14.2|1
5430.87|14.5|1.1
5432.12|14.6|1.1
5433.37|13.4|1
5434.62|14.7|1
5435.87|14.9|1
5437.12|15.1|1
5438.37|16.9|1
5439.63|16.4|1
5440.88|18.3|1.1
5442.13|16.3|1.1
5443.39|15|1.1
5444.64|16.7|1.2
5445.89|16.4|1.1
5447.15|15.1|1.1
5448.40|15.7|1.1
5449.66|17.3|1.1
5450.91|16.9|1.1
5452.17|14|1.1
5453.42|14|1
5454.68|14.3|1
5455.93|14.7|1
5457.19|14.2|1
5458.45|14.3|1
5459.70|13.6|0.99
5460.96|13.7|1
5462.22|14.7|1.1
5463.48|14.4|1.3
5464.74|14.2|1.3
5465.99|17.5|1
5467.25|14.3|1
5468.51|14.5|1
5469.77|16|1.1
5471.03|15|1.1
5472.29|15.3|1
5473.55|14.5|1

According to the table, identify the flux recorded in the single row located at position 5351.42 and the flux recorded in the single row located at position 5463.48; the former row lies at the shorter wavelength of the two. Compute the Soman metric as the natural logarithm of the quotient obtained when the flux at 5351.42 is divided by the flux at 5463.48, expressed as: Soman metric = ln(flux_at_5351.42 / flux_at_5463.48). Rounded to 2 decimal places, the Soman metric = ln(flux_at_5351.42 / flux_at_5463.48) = 0.10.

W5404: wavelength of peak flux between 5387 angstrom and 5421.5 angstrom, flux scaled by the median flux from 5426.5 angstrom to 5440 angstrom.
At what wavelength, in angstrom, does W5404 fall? 5418.38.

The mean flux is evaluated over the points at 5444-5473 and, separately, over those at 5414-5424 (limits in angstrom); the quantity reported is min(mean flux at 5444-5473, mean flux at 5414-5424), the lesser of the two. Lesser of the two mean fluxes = 15.1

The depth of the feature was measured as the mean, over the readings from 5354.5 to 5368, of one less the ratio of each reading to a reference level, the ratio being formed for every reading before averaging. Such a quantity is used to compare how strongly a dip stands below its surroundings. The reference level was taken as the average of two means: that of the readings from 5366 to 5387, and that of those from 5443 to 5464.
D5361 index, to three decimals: -0.053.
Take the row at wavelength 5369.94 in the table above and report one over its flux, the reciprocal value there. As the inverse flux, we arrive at 0.073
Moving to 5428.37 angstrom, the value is 0.066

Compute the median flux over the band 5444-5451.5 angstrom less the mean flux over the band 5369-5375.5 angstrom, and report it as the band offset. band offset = 1.3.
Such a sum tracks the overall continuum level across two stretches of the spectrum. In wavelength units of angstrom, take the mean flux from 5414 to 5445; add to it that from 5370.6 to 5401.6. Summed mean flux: 31.0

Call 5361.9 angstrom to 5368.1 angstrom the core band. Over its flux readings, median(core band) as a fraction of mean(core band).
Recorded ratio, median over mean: 0.98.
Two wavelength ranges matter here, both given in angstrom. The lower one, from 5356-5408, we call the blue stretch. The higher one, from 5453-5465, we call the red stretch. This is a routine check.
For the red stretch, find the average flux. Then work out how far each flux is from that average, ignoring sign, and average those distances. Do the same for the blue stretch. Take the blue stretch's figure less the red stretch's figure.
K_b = 0.6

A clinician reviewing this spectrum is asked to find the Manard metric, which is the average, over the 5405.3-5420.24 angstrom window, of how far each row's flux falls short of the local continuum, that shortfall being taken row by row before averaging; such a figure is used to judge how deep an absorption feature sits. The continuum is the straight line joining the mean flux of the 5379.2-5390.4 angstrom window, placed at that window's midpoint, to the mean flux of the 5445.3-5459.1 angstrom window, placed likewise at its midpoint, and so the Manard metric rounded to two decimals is 0.20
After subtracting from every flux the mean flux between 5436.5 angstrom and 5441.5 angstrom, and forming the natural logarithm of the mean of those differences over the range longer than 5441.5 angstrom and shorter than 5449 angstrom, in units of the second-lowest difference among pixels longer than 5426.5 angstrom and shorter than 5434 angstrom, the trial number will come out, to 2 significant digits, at -1.1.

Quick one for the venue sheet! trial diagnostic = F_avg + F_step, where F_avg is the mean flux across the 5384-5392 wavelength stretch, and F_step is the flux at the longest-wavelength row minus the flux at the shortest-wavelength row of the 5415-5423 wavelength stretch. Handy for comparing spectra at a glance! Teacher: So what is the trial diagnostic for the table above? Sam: 17.7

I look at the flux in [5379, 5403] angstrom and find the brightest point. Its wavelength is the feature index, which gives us 5391.00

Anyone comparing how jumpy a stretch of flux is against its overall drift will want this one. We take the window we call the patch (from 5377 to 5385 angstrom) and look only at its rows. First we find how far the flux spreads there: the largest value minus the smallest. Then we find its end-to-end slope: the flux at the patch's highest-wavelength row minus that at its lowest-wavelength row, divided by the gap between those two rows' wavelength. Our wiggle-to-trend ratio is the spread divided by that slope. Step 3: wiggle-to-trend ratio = 11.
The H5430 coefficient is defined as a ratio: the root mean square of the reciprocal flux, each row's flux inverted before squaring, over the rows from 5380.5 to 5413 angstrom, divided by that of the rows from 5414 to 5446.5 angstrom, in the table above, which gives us 1.04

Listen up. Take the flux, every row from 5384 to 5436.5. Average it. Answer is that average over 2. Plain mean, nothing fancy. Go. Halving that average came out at 7.57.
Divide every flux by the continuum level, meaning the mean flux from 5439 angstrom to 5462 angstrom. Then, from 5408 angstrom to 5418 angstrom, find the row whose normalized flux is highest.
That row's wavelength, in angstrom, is 5413.39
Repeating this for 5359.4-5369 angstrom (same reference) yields 5363.76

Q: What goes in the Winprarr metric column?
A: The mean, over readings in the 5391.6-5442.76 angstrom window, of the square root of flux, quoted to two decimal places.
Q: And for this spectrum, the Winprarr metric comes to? 3.90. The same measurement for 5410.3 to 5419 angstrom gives 4.01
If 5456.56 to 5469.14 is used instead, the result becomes 3.81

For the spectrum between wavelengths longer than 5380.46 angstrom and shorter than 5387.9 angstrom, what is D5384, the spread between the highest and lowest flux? 1.3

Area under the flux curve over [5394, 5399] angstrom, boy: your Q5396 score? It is 73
